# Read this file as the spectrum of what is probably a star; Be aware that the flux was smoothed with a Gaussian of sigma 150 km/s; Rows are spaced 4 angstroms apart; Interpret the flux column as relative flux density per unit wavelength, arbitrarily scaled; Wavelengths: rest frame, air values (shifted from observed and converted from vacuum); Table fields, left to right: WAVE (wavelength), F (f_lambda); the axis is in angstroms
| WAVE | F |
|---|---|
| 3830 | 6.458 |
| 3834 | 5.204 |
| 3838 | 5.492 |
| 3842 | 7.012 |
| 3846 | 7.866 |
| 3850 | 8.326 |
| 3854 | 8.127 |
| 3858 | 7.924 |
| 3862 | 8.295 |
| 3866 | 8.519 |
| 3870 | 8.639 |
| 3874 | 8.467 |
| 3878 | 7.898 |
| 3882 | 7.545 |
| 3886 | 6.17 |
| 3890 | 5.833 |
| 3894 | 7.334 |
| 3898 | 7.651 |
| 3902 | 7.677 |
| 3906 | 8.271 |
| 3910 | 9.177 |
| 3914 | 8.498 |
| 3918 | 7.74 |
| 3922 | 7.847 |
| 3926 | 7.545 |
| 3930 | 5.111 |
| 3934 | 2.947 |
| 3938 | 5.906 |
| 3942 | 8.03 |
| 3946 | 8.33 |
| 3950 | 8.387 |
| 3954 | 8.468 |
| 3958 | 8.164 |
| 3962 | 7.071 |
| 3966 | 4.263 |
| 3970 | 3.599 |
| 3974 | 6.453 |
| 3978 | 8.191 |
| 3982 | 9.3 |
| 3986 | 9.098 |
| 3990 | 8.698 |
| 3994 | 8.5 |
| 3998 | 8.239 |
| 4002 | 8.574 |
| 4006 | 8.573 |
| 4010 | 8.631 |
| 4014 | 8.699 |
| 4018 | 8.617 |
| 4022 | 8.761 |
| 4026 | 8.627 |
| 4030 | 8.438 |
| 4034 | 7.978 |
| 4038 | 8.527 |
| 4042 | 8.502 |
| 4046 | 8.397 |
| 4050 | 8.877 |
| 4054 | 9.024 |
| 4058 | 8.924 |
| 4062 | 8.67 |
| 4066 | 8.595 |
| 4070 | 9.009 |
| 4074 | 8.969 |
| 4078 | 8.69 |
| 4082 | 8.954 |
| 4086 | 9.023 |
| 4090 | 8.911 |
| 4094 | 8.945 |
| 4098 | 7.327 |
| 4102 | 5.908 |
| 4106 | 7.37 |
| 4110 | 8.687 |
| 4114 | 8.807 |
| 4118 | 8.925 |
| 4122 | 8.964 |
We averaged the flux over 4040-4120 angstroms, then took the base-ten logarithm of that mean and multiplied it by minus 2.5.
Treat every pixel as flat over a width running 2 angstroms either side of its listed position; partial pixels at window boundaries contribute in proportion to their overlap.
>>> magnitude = -2.33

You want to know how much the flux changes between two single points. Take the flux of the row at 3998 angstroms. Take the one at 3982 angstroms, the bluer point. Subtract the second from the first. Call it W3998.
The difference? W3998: -1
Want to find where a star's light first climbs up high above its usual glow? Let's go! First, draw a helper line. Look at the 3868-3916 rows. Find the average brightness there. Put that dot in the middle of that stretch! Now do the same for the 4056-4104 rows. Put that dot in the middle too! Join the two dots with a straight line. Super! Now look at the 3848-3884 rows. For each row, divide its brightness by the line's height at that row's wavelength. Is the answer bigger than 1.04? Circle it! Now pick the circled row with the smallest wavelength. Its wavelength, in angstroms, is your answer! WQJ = 3850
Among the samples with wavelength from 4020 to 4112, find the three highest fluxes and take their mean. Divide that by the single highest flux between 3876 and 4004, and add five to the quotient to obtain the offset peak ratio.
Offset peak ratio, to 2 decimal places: 5.97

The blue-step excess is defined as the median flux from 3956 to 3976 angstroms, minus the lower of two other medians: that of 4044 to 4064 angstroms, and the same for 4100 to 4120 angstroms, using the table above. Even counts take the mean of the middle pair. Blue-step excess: -2.2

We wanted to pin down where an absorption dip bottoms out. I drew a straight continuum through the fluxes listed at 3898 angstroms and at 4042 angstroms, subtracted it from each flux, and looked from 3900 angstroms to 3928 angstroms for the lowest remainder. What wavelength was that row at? 3926 angstroms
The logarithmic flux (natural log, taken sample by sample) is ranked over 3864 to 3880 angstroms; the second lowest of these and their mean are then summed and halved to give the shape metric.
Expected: 2.13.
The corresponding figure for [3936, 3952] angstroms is 2.05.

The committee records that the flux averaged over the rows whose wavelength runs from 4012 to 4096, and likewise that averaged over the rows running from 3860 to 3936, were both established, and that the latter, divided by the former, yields 0.852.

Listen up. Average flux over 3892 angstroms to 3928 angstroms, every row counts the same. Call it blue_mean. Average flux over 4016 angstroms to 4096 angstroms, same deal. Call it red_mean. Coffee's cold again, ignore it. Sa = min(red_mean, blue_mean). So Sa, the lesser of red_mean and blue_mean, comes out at 8.0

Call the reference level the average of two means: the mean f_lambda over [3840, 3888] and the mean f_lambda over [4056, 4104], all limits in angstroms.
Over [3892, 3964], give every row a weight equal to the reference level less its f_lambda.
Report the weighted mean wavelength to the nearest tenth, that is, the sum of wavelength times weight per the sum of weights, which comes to 3931.4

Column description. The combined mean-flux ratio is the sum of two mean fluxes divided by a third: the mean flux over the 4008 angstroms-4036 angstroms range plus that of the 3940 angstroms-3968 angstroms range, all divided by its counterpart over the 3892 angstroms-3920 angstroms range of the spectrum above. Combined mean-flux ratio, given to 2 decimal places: 2.00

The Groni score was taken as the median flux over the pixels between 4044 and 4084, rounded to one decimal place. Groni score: 8.9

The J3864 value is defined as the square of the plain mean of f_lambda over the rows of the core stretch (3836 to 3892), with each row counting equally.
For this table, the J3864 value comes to 57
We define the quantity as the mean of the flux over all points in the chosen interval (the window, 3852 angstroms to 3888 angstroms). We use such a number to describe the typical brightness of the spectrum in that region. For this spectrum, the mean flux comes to 7.95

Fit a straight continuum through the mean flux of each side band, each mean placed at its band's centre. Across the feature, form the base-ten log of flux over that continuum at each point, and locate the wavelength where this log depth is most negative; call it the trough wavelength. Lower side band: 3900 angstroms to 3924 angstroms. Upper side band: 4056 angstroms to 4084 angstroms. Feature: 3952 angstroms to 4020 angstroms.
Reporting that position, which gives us 3970 angstroms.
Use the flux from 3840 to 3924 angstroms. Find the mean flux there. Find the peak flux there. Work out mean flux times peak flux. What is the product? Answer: 72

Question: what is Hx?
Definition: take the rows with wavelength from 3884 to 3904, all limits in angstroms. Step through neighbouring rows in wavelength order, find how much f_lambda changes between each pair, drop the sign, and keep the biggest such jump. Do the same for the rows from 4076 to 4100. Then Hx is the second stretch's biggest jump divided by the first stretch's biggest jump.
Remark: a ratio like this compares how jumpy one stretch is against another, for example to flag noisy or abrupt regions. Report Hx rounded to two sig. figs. 1.1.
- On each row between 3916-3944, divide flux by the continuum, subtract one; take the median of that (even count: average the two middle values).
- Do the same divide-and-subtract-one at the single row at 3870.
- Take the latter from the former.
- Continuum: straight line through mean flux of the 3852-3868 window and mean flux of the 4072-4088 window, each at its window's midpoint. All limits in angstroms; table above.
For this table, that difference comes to -0.15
